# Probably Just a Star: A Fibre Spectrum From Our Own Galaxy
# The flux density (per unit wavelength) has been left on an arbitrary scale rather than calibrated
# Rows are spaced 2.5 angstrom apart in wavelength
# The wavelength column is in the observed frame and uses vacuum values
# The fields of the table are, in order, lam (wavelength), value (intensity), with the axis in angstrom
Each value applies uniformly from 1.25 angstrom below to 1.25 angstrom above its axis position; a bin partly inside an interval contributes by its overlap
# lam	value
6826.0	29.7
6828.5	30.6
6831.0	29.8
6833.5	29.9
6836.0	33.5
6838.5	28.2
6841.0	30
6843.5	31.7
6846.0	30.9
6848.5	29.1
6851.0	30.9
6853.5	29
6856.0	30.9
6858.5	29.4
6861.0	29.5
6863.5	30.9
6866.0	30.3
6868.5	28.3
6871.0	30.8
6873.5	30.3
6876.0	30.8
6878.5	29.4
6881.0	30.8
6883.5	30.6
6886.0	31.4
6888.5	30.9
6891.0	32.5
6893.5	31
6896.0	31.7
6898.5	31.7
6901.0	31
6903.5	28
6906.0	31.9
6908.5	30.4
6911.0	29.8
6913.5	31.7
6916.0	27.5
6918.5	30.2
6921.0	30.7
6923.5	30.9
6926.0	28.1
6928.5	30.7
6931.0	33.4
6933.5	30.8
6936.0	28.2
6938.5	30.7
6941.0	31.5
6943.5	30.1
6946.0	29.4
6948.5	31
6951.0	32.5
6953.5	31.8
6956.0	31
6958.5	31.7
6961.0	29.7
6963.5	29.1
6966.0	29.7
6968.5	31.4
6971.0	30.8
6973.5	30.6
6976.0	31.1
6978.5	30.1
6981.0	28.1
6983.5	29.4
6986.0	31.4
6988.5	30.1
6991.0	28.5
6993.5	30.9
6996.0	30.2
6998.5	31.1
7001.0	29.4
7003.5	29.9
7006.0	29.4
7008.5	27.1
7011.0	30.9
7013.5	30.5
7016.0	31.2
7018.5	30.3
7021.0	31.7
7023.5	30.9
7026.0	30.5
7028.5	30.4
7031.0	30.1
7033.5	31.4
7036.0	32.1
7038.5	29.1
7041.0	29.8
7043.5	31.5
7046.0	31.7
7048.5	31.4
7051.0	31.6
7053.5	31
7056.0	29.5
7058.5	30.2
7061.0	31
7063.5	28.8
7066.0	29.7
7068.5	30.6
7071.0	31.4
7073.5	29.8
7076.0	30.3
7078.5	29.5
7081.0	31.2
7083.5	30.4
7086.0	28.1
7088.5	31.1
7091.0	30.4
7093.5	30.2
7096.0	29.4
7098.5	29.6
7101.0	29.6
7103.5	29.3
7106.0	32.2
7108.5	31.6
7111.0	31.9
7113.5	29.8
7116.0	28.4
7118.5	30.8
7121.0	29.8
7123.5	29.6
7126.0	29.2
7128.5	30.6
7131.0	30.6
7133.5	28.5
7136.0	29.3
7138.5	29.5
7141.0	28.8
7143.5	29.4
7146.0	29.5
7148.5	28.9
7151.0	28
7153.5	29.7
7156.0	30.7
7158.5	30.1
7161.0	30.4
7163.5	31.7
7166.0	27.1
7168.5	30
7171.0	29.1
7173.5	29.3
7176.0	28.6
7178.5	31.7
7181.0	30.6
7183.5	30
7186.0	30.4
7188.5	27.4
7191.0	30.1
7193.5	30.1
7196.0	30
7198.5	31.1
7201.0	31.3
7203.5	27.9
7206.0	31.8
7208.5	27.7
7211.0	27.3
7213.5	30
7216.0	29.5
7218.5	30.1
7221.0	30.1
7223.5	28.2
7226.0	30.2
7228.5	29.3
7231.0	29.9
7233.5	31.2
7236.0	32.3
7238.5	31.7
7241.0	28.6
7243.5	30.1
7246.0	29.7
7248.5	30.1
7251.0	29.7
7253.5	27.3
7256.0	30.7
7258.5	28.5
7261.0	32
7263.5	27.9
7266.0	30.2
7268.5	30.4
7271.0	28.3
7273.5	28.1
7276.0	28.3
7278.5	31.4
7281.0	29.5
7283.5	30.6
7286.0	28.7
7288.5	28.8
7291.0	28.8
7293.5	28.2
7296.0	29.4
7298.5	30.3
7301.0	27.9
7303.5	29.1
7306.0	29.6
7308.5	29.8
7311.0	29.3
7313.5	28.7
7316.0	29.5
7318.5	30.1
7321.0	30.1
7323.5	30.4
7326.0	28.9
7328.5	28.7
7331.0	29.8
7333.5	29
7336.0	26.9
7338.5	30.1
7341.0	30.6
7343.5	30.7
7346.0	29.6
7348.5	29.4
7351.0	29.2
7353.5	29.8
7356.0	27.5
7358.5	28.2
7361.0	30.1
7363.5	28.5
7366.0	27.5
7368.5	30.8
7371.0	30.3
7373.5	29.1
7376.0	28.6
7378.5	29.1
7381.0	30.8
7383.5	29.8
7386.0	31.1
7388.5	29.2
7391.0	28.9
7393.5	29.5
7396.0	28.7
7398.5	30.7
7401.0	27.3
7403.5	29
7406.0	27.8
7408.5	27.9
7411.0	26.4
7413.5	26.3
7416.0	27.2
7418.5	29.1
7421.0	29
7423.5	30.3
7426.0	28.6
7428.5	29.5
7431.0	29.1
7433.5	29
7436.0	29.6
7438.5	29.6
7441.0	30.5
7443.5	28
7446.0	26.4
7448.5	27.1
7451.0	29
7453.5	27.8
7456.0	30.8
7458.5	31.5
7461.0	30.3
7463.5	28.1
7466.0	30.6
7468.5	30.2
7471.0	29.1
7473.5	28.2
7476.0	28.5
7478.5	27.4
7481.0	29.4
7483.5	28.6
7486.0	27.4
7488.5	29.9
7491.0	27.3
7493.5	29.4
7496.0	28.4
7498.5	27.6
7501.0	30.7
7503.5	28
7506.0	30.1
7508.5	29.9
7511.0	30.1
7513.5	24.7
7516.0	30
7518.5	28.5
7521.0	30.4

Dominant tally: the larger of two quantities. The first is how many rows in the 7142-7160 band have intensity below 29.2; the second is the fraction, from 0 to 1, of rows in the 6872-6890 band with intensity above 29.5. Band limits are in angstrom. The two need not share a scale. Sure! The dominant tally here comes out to 2.0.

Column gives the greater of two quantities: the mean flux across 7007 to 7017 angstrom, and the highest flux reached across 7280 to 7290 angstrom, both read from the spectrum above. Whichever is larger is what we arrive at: 30.6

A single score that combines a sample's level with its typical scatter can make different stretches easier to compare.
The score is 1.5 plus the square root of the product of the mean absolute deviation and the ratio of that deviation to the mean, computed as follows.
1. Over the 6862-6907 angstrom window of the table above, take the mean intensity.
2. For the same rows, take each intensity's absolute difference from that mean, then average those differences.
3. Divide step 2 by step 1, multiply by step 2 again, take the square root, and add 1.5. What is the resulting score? 1.644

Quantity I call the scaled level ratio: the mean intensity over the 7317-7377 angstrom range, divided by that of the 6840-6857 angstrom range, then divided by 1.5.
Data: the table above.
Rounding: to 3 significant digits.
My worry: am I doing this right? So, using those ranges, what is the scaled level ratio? 0.644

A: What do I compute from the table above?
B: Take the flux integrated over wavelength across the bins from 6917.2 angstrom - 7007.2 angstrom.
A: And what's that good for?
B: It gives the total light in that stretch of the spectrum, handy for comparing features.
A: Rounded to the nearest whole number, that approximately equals 2734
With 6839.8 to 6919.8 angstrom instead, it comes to 2433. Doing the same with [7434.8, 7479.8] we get 1307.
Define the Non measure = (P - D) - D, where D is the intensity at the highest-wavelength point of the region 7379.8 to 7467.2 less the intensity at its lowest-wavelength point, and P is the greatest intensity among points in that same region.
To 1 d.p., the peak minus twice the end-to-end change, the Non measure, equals 31.9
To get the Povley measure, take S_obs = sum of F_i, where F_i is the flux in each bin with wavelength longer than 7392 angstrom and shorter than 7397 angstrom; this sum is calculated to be 58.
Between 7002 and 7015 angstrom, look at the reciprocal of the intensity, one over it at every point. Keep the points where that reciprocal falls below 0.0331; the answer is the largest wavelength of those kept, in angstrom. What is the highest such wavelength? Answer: 7013.5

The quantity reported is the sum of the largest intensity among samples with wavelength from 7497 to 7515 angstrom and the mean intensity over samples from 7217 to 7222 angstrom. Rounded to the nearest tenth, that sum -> 60.8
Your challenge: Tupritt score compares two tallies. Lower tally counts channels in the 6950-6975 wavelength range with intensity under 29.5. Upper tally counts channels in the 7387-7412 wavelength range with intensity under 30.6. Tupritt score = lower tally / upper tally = 0.11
